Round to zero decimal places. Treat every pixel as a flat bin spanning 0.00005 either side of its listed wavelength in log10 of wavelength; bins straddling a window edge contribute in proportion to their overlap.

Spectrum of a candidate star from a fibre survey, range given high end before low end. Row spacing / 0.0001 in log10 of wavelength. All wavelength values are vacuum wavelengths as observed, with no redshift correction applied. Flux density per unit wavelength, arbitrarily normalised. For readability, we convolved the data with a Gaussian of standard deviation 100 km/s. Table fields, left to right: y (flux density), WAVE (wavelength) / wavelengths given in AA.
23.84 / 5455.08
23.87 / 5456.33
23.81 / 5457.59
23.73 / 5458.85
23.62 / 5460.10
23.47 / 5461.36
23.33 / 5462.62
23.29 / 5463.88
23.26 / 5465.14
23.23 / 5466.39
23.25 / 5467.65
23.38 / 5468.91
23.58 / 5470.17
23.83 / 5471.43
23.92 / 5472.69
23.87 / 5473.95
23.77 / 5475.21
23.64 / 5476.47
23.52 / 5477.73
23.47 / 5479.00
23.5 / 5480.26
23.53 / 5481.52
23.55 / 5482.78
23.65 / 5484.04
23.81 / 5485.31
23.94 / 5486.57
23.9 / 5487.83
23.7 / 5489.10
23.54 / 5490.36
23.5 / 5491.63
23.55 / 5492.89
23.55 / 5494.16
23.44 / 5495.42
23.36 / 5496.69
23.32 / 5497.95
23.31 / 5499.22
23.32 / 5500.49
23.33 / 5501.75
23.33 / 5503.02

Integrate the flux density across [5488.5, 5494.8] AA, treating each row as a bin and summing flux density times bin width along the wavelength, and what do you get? 149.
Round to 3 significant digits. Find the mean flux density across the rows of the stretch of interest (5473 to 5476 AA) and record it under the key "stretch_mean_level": 23.8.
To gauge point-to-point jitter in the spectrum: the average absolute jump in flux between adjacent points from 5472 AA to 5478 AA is 0.10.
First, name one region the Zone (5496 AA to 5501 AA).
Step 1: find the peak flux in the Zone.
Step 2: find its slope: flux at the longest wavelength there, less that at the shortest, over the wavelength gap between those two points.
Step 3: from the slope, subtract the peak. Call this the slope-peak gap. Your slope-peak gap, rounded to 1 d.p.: -23.4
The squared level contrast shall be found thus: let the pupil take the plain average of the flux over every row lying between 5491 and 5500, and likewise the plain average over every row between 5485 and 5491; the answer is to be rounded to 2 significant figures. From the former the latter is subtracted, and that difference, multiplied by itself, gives 0.12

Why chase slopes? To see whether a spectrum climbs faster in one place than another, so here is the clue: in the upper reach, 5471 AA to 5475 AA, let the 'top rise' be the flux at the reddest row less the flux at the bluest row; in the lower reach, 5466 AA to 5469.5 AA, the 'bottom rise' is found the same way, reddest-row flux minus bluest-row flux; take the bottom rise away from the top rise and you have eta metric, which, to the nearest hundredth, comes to -0.11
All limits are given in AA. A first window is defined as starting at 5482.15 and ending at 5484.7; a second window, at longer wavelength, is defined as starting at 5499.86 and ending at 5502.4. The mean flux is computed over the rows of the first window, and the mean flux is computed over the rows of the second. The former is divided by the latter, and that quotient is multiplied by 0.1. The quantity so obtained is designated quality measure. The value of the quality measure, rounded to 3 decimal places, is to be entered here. 0.101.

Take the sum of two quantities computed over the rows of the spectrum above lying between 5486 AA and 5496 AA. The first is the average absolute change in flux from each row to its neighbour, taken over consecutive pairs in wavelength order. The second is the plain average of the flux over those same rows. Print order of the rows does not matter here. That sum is 23.73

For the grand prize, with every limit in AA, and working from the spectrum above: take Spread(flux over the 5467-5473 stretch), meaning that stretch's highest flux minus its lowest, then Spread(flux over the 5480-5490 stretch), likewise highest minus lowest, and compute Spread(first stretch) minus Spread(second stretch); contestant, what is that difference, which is 0.23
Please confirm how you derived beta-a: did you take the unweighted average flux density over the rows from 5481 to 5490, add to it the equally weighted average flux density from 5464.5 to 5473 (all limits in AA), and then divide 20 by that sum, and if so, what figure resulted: 0.4236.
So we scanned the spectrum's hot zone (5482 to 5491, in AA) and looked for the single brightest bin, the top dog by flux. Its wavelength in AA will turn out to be 5486.57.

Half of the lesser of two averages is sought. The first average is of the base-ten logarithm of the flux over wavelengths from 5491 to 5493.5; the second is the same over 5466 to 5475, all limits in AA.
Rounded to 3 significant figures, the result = 0.686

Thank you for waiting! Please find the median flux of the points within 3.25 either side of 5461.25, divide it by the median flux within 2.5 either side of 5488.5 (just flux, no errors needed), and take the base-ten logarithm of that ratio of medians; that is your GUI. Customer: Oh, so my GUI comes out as -0.0061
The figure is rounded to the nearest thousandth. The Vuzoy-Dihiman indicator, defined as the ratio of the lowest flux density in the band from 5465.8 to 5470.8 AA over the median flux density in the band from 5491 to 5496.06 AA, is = 0.987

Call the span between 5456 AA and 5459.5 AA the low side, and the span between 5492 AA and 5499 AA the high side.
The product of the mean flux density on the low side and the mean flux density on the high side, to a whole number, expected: 558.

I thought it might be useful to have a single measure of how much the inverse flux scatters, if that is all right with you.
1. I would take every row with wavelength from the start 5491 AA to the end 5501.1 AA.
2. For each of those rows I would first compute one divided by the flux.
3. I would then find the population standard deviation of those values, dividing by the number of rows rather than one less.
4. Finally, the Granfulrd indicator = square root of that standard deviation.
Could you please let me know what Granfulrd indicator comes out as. 0.013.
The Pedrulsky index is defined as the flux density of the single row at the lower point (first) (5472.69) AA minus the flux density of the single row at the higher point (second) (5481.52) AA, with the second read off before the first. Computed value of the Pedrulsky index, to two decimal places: 0.39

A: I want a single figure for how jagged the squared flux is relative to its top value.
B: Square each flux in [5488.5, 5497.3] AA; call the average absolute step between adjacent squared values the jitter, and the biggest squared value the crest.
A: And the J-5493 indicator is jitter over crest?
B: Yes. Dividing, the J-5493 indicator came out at 0.0061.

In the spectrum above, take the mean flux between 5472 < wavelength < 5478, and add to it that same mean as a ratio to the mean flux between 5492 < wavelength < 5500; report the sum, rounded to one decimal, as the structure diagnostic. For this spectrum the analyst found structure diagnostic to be 24.8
